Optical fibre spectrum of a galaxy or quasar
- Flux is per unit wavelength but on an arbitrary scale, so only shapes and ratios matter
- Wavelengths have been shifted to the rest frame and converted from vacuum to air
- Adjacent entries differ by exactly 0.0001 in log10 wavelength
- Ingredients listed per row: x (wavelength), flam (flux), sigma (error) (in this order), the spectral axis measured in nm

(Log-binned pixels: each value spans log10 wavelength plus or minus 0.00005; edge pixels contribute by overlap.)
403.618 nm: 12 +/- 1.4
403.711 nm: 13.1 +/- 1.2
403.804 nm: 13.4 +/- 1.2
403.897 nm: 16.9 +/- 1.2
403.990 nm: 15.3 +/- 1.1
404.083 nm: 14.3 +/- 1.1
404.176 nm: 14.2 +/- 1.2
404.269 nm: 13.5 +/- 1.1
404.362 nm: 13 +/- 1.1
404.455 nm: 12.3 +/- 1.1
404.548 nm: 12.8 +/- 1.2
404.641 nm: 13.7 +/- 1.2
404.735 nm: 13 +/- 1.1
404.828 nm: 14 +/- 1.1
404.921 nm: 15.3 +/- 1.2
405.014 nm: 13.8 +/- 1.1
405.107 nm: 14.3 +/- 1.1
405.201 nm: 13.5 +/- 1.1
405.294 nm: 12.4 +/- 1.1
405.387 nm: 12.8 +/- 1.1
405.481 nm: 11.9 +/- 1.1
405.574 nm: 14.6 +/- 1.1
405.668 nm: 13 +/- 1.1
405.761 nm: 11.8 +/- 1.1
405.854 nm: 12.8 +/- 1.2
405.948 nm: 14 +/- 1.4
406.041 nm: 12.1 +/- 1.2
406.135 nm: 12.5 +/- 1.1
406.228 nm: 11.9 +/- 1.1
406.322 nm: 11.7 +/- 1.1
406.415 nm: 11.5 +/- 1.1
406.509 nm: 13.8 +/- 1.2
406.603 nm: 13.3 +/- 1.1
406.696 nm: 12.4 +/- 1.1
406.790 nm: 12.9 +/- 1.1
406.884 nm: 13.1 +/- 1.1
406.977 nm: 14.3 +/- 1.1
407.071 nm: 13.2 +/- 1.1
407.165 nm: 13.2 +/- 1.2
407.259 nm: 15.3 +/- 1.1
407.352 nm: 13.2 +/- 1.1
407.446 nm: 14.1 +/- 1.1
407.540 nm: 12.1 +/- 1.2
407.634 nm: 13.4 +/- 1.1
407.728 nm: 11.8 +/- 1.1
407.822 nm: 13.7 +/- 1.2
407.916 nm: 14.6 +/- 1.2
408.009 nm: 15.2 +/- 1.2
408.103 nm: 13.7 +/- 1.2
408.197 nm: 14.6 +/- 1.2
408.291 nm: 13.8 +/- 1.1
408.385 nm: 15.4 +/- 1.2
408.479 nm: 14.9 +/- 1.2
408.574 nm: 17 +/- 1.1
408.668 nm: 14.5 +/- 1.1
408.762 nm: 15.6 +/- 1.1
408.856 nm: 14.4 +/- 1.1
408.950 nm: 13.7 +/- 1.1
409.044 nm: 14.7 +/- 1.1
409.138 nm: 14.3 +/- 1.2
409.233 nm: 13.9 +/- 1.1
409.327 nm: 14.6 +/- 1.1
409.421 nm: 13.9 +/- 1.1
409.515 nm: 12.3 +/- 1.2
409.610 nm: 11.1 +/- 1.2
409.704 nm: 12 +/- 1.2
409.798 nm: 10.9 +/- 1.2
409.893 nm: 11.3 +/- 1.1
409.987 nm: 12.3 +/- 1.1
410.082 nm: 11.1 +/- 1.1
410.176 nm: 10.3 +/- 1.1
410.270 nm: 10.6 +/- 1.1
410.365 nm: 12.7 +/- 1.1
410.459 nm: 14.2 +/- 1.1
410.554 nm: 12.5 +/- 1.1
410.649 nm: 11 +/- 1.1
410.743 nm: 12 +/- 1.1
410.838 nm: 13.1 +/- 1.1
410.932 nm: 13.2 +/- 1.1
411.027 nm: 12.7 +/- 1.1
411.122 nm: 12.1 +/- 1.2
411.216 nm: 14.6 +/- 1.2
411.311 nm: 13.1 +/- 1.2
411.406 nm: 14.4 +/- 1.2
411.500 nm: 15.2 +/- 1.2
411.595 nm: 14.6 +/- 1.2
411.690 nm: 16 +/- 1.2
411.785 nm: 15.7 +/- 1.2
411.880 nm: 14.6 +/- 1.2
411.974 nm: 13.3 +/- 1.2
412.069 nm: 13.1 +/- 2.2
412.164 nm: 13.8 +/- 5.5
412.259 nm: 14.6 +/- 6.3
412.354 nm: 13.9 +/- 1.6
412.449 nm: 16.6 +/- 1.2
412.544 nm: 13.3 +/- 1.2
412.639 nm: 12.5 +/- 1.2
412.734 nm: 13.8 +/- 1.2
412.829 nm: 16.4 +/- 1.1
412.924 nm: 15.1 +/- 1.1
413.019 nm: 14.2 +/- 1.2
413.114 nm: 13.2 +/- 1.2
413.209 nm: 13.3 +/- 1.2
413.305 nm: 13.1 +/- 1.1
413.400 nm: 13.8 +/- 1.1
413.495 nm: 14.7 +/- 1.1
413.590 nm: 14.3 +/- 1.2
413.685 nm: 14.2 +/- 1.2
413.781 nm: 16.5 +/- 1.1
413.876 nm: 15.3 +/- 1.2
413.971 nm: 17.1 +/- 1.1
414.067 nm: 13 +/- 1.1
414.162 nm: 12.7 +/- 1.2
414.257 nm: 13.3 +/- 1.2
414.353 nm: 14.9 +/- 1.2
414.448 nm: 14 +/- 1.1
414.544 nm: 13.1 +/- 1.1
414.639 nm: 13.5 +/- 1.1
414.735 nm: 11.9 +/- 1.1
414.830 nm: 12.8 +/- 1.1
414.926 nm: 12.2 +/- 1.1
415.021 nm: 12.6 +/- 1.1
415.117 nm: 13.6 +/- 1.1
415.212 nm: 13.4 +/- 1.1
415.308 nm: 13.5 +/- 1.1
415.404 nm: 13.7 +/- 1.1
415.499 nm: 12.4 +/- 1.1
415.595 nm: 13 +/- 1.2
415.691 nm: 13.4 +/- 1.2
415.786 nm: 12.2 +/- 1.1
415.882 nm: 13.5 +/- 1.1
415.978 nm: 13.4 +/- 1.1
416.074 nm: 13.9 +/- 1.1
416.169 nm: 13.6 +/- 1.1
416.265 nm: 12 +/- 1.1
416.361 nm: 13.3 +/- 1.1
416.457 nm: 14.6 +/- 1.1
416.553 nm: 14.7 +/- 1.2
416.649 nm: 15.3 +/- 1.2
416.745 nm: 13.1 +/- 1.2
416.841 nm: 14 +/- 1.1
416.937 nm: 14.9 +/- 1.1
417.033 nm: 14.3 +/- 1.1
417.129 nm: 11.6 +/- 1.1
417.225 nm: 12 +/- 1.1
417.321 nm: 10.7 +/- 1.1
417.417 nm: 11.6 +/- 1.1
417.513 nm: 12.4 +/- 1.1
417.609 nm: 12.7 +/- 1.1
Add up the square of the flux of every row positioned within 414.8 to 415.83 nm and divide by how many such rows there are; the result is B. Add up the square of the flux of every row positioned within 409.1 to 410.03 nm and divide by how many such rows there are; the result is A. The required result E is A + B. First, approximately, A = 162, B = 169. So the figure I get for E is 331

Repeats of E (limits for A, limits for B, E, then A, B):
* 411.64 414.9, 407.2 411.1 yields 382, 202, 180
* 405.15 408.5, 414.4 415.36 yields 349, 178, 171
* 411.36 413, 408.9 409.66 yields 398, 212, 185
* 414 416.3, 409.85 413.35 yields 357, 173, 183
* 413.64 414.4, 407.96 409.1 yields 436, 216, 220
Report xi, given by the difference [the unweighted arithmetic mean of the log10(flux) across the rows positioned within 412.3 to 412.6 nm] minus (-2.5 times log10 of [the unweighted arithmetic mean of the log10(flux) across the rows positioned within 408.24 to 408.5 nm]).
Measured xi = 1.33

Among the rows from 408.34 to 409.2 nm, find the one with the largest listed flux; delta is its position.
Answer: 408.574 nm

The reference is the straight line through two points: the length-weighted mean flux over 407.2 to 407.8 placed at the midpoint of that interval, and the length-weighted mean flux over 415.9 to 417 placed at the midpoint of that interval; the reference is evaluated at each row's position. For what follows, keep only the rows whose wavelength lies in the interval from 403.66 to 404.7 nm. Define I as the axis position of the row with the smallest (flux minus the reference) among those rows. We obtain 404.455 nm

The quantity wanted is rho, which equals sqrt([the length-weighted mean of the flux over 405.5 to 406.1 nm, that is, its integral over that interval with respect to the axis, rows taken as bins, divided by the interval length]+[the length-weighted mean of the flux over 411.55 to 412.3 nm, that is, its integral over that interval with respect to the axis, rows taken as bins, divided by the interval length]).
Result 5.24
